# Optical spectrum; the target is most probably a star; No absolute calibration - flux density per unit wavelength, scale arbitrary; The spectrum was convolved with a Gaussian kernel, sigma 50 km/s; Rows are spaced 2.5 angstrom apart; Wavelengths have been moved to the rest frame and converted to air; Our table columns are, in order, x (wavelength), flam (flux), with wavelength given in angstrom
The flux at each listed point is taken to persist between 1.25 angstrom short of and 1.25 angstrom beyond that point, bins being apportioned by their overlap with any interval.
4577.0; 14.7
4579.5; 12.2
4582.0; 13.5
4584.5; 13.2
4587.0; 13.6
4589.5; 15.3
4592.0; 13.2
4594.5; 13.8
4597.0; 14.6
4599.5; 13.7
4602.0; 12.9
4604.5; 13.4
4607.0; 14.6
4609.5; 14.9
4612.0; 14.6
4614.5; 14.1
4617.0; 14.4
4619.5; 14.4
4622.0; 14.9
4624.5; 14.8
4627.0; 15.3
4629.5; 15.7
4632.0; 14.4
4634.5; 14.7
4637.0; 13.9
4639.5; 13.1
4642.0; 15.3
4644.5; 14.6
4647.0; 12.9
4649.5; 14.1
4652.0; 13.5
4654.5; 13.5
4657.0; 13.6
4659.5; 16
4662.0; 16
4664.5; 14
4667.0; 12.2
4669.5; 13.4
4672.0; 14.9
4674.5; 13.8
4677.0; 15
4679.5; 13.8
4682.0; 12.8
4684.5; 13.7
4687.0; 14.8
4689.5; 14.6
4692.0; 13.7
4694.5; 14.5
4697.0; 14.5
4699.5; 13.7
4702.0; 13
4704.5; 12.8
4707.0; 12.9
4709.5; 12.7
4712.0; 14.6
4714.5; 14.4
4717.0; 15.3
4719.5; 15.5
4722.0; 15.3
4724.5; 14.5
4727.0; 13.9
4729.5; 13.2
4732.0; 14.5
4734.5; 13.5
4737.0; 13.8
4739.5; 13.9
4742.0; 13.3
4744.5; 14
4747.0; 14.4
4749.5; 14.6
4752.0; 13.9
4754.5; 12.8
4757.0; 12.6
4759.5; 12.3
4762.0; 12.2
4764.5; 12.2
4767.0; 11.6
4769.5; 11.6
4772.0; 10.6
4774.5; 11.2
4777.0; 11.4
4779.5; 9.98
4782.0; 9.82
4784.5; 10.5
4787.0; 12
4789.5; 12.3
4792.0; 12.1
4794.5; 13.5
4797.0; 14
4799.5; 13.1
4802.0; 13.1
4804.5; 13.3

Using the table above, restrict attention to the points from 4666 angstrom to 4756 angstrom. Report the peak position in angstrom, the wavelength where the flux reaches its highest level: 4719.5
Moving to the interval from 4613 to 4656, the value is 4629.5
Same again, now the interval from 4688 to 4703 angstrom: 4689.5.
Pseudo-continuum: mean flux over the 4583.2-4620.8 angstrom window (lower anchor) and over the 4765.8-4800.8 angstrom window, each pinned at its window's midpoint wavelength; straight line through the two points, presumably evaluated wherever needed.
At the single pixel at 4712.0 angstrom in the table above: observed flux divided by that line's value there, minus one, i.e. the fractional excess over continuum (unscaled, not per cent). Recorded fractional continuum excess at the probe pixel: 0.16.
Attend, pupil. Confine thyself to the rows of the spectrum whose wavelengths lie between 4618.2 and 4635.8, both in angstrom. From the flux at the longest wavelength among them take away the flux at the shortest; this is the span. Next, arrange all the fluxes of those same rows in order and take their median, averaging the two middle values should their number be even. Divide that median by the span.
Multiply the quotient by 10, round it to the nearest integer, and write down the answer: 493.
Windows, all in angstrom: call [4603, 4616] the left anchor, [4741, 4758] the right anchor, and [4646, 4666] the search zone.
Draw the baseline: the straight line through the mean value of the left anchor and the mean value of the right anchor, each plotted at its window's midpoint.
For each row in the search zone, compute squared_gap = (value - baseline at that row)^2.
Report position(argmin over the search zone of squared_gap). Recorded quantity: 4649.5 angstrom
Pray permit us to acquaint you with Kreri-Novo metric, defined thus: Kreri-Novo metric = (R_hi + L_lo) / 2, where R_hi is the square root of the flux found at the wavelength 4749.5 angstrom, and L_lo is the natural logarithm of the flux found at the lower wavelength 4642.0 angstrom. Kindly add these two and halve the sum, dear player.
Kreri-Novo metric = 3.27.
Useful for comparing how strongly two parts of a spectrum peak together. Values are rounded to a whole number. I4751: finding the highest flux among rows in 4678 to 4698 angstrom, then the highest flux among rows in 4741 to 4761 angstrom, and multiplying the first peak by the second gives 216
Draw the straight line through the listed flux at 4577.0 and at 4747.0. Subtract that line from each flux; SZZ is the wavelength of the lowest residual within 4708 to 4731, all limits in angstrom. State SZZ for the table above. 4709.5 angstrom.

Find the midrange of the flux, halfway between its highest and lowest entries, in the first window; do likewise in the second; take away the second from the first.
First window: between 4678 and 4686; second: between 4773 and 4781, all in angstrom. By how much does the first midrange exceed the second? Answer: 2.6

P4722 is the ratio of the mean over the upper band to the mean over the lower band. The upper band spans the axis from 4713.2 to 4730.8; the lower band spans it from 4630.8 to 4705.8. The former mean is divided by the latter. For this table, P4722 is 1.04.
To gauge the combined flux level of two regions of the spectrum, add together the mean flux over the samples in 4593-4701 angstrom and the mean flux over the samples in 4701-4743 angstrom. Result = 28.2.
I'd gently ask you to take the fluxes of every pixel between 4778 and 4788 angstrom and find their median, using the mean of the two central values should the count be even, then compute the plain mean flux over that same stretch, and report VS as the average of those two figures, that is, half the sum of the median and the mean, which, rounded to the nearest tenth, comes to 10.4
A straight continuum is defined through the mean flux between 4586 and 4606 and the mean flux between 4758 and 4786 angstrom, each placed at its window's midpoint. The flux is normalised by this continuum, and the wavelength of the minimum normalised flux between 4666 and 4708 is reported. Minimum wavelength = 4667.0 angstrom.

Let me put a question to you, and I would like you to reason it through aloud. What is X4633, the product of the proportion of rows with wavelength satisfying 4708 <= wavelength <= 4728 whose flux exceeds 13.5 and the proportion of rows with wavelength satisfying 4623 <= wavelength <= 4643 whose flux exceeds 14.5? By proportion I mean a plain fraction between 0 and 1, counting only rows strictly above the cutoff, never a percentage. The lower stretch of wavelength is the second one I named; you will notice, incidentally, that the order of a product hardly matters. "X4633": 0.55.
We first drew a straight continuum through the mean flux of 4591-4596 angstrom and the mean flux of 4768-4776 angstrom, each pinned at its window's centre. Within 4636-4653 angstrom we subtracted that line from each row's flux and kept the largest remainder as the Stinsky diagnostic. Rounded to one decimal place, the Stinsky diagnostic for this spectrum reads 2.4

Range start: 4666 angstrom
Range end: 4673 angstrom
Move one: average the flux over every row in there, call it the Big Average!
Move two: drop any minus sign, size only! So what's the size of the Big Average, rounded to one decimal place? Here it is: 13.5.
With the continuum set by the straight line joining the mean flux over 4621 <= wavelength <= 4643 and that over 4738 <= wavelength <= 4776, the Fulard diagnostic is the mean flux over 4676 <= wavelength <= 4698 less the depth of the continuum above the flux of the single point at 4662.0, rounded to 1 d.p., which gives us 15.9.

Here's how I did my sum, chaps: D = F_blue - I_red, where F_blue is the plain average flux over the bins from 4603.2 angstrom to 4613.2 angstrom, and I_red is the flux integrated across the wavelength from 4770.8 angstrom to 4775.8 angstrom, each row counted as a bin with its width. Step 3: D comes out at -40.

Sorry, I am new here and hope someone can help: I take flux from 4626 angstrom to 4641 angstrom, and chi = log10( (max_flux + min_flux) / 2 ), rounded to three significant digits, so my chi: 1.16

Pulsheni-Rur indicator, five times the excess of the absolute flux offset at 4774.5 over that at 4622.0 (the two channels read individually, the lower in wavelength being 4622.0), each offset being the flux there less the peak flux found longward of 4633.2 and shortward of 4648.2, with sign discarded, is 18.5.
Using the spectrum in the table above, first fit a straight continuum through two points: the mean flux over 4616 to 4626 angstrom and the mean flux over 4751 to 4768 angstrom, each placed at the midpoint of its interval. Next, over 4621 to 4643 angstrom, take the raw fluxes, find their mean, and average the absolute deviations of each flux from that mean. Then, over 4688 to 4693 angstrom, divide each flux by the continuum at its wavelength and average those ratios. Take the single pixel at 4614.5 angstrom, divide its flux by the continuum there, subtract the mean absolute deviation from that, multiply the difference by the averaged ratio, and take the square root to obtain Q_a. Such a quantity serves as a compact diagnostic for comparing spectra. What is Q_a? 0.62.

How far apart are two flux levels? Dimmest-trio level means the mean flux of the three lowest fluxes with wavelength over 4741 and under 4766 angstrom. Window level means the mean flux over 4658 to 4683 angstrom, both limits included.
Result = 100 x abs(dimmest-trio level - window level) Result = 196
